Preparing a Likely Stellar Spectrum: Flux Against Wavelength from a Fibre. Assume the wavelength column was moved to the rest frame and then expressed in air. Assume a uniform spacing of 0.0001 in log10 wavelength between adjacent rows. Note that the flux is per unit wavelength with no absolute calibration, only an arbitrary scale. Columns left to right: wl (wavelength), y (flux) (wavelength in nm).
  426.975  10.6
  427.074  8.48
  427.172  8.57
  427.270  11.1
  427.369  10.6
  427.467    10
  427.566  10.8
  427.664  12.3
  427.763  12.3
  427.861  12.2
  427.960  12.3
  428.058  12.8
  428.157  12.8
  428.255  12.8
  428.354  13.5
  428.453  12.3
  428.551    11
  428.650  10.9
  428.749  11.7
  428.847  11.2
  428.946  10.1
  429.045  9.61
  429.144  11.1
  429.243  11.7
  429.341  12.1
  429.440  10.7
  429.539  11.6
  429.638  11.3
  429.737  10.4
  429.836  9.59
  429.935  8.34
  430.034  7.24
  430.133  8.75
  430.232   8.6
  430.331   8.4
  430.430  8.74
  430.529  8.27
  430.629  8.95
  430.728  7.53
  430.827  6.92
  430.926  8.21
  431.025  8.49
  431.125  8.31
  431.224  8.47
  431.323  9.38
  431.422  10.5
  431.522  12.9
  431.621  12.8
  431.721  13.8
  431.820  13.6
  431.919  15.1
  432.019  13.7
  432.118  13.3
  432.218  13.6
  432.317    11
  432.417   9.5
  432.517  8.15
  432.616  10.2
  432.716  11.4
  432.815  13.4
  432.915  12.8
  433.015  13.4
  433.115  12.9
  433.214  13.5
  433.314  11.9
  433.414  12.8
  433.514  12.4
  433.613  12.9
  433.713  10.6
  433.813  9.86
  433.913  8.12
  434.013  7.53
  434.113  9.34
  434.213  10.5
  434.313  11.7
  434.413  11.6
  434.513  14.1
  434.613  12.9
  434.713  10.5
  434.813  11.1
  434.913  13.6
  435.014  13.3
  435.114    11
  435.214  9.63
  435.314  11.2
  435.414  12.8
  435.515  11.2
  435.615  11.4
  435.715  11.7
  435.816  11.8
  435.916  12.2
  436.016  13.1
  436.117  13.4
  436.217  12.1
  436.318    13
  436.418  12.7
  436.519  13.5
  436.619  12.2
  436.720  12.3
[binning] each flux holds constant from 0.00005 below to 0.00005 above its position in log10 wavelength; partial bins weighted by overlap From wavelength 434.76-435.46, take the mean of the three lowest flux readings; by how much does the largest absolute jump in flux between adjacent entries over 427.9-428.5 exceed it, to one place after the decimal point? -9.4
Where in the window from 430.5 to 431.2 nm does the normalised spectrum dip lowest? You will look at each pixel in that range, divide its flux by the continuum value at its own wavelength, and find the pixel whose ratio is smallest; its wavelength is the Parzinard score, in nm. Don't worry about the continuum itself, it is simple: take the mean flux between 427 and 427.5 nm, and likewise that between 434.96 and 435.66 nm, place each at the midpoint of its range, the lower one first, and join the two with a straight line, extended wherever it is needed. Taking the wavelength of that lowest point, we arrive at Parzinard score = 430.827 nm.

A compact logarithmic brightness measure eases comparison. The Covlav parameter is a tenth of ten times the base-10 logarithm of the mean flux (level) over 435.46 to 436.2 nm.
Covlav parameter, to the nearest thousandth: 1.083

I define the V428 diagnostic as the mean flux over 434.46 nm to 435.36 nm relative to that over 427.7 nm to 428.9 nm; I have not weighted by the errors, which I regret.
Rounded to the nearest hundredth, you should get 0.98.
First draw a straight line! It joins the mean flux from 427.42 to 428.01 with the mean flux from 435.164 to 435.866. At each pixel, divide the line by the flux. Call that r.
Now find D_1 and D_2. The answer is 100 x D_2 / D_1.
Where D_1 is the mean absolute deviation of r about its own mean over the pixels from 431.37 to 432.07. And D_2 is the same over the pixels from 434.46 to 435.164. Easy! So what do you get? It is 142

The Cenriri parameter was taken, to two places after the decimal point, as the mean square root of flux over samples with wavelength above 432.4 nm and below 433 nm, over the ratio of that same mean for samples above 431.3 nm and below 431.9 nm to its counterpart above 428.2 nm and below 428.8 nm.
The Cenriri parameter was 3.28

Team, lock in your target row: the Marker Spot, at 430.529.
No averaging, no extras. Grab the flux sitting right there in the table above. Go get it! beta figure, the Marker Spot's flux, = 8.27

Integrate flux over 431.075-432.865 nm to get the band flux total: 20.8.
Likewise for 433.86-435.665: 20.2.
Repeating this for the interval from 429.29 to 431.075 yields 16.3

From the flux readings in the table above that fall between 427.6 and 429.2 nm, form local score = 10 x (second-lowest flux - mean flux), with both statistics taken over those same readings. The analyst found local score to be -17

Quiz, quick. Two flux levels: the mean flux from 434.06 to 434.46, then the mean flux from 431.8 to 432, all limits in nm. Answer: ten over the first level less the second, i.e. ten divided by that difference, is -3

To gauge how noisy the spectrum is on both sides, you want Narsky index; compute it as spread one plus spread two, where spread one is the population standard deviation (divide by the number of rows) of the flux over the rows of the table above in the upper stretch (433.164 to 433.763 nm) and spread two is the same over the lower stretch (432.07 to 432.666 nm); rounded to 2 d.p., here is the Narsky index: 2.88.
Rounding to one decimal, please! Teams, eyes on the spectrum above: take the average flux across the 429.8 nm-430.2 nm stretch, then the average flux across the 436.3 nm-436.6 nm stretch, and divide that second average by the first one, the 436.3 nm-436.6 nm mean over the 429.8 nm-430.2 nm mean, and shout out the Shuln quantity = 1.5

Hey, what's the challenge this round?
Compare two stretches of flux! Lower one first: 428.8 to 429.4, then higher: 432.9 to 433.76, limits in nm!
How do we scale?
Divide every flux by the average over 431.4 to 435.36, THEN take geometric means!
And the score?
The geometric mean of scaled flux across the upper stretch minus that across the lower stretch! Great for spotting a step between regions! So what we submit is 0.14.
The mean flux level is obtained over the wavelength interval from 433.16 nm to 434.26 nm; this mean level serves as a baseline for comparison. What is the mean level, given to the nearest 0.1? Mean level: 10.9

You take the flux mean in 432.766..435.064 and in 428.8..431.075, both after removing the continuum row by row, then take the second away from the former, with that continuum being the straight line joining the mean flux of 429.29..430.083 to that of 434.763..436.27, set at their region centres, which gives 1.1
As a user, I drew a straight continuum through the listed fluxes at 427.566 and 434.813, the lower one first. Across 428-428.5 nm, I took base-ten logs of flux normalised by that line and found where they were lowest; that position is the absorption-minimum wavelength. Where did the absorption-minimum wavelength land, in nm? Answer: 428.453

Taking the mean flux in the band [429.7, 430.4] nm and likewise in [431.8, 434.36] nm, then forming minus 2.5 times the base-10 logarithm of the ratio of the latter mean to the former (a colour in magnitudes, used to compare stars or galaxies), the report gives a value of -0.31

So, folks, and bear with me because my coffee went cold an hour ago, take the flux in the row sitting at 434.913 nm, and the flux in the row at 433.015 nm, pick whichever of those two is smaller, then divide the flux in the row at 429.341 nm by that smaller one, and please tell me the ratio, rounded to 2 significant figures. 0.90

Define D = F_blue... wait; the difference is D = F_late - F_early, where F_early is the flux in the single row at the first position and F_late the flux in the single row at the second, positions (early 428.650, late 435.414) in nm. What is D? 1.9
